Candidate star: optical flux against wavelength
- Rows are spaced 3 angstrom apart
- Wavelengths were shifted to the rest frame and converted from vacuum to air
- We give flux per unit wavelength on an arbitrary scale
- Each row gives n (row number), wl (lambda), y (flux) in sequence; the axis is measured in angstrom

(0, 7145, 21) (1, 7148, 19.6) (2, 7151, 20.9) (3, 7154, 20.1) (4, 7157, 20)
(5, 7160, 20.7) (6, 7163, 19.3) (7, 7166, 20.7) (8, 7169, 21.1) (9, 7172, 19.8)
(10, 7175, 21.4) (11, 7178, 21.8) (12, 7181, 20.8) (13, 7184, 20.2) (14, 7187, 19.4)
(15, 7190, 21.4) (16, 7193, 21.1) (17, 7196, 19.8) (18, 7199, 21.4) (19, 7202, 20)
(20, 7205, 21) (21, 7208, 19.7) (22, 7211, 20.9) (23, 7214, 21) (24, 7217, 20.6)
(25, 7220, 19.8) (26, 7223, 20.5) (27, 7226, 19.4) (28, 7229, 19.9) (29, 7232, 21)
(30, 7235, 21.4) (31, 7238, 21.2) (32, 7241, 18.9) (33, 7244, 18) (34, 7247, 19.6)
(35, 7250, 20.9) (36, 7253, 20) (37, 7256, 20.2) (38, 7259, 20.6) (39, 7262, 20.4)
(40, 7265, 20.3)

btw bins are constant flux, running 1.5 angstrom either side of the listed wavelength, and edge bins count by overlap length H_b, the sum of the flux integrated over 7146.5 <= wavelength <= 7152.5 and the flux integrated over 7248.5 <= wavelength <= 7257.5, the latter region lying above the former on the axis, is 305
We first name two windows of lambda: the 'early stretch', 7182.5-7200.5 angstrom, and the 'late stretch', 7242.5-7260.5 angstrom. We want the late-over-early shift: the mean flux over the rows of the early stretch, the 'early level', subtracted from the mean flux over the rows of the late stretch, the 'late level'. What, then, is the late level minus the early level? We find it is -0.67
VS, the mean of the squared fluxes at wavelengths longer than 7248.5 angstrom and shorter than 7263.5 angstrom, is 417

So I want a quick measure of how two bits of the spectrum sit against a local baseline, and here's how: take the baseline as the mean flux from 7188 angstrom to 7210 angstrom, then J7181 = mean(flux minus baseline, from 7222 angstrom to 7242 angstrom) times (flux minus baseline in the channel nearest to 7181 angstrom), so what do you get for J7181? -0.05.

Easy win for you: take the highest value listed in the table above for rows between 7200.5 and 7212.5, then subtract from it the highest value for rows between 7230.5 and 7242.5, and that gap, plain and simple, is -0.4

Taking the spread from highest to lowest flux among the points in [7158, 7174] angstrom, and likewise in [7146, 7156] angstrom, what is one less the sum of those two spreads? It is -2.1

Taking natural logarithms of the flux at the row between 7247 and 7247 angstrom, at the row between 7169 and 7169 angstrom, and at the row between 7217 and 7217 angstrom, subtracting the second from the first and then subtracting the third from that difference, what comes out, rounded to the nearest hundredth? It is -3.10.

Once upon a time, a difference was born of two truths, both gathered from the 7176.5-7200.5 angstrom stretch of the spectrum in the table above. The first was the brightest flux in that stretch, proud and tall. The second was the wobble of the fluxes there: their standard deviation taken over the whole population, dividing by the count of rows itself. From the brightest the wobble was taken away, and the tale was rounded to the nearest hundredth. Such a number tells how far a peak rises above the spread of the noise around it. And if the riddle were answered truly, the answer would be 21.00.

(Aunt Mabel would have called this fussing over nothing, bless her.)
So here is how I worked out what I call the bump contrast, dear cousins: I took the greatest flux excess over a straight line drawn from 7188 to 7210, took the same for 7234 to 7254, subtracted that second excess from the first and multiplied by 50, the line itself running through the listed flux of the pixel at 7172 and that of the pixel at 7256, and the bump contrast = 11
